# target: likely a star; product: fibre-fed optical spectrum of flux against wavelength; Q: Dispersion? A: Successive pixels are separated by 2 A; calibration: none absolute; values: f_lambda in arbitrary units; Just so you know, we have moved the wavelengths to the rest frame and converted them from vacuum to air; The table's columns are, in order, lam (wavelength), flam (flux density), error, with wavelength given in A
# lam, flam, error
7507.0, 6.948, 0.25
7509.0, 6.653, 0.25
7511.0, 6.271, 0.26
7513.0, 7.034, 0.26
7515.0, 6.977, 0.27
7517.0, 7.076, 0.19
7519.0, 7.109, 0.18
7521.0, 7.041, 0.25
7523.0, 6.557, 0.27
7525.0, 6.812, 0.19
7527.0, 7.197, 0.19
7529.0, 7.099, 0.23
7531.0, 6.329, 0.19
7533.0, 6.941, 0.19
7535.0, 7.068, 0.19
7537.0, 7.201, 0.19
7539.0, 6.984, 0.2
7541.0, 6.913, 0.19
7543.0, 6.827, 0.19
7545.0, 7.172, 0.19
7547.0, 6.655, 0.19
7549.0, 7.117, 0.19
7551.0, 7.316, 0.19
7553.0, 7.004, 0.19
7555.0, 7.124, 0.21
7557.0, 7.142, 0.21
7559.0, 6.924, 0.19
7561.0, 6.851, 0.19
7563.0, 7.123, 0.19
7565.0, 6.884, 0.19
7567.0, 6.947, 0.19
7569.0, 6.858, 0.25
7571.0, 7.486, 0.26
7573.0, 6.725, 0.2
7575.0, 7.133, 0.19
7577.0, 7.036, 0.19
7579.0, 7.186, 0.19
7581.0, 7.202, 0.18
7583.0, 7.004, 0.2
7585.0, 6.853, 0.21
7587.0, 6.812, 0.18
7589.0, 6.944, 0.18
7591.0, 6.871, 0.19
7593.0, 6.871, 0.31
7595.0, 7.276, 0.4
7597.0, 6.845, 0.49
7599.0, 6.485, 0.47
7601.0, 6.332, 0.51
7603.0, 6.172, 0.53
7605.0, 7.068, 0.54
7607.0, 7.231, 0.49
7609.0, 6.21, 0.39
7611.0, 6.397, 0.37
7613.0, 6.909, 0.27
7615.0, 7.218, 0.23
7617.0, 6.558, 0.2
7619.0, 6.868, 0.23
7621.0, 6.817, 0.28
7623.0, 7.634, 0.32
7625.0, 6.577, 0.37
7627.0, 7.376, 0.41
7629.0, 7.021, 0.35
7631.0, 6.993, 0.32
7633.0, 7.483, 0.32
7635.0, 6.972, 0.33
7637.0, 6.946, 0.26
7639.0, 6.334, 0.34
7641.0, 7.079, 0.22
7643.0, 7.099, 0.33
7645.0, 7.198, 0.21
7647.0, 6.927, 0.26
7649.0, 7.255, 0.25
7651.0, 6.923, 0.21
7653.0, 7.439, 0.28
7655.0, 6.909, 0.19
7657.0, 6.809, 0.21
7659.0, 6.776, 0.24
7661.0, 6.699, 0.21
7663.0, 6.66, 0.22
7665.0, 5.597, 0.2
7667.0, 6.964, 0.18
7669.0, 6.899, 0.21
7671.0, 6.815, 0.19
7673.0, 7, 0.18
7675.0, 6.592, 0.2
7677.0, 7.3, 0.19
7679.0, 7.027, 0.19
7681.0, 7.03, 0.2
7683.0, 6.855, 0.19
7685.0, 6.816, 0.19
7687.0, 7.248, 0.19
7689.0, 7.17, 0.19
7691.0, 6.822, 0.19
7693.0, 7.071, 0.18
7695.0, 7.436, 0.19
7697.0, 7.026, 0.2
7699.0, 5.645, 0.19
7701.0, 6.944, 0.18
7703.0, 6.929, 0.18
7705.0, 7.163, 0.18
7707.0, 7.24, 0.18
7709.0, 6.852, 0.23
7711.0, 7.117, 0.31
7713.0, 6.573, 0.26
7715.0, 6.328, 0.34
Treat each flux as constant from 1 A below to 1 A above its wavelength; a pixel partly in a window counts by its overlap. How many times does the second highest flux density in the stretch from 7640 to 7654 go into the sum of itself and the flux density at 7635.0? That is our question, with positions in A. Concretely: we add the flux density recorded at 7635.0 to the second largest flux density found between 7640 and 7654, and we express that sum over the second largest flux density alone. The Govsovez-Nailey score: 1.96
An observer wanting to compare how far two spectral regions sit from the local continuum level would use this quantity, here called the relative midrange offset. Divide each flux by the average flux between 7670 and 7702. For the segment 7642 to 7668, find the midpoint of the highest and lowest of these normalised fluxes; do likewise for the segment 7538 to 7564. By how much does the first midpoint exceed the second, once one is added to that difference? 0.932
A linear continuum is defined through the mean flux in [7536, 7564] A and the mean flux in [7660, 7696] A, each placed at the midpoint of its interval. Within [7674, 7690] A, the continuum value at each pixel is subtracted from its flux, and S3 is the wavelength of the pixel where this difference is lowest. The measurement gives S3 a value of 7675.0 A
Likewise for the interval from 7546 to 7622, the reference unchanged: 7603.0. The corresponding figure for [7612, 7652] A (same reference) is 7639.0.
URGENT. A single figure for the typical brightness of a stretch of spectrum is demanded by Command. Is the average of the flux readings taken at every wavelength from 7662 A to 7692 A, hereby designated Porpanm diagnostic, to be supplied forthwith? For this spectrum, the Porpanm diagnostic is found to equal 6.85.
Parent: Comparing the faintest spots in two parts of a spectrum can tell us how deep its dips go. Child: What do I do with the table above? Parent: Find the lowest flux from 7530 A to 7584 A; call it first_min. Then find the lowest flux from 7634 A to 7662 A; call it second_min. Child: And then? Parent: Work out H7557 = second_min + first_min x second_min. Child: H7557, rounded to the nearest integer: 46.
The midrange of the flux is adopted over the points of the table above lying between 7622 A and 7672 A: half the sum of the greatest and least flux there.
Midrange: 6.6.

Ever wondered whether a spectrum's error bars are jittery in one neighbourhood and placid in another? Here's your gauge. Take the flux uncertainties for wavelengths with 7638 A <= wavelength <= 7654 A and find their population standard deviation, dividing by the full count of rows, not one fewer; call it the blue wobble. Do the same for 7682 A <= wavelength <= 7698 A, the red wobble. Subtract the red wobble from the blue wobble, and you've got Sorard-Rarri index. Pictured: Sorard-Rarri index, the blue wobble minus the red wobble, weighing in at 0.04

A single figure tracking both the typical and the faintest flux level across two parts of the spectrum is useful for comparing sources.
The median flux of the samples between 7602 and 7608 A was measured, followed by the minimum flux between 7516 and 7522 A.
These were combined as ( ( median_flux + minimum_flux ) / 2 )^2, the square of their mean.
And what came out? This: 50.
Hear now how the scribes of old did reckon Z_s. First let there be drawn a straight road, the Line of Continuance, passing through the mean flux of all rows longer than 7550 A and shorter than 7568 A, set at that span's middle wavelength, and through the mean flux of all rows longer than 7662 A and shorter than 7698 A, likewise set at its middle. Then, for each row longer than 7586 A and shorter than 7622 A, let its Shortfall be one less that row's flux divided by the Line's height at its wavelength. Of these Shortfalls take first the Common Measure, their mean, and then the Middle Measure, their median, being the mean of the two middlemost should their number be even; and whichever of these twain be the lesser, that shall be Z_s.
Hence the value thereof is 0.020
